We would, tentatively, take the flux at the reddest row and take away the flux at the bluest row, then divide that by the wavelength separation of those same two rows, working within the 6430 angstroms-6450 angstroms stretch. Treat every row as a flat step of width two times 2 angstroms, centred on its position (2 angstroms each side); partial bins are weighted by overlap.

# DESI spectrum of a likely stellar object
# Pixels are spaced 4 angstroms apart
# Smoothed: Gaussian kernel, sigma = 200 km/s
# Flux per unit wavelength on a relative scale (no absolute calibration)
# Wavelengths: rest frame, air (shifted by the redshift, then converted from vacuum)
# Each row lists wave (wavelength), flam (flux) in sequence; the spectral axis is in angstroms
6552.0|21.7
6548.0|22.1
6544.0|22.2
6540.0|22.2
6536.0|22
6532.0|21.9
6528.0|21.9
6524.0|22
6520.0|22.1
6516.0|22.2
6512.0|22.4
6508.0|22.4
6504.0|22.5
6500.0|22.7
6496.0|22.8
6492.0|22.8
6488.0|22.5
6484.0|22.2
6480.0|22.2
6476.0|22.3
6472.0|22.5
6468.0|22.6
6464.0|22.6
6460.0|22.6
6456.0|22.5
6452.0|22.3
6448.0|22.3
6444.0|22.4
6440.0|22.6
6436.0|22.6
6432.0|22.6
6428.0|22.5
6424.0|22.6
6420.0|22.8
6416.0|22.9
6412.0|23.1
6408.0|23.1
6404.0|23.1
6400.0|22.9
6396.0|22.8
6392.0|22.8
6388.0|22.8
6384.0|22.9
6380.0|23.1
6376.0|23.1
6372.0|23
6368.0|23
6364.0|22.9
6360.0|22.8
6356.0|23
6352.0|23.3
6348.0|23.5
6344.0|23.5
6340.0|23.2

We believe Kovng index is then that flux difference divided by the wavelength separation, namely -0.019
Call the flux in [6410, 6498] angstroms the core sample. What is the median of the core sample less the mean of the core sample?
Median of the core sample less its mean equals 0.04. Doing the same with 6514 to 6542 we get -0.04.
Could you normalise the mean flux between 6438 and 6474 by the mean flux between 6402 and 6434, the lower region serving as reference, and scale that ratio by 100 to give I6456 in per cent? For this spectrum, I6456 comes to 98.5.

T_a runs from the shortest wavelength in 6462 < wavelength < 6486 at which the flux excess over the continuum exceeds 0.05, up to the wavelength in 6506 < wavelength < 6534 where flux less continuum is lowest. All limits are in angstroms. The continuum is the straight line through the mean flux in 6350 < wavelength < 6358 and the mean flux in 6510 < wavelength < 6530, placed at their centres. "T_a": 64 angstroms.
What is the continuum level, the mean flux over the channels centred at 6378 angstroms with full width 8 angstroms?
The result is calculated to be 23.1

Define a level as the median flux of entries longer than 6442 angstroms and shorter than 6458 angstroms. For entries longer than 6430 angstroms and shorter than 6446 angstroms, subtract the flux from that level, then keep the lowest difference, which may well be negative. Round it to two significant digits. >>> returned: -0.25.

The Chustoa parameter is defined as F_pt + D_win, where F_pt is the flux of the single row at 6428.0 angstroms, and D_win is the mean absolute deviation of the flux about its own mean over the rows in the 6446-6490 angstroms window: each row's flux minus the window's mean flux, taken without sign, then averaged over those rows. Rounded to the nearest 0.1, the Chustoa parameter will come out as 22.6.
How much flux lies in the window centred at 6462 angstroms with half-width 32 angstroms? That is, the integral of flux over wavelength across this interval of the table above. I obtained 1438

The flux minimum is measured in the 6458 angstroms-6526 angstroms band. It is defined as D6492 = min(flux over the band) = 22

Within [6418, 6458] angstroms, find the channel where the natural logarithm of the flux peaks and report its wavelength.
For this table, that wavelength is 6420.0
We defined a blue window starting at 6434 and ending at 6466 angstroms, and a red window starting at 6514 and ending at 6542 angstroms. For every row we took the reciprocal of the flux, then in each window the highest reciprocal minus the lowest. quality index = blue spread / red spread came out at 0.96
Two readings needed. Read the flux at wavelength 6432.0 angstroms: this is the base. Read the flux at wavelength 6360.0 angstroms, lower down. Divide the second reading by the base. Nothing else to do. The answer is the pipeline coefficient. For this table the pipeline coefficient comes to 1.01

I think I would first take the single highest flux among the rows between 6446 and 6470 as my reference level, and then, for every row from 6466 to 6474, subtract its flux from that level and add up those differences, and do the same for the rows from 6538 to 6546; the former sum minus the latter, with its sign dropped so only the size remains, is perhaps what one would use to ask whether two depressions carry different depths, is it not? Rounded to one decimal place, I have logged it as 0.7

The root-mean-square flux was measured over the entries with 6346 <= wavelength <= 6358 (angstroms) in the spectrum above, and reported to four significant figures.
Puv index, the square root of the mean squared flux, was 23.27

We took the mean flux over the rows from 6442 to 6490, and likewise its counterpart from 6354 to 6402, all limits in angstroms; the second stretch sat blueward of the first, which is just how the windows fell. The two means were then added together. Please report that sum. 45.3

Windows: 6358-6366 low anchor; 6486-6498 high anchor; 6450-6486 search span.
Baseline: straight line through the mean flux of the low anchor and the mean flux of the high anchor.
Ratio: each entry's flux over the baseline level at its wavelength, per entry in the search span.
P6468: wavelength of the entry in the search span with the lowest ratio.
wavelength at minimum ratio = 6480.0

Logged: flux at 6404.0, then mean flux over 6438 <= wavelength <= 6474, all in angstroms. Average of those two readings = 22.79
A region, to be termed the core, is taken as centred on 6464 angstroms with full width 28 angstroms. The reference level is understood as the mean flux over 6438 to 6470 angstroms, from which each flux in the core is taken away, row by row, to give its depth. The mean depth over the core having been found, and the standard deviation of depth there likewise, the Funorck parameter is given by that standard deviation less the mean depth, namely 0.1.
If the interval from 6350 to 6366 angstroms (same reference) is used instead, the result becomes 0.7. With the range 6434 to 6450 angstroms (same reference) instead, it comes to 0.1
